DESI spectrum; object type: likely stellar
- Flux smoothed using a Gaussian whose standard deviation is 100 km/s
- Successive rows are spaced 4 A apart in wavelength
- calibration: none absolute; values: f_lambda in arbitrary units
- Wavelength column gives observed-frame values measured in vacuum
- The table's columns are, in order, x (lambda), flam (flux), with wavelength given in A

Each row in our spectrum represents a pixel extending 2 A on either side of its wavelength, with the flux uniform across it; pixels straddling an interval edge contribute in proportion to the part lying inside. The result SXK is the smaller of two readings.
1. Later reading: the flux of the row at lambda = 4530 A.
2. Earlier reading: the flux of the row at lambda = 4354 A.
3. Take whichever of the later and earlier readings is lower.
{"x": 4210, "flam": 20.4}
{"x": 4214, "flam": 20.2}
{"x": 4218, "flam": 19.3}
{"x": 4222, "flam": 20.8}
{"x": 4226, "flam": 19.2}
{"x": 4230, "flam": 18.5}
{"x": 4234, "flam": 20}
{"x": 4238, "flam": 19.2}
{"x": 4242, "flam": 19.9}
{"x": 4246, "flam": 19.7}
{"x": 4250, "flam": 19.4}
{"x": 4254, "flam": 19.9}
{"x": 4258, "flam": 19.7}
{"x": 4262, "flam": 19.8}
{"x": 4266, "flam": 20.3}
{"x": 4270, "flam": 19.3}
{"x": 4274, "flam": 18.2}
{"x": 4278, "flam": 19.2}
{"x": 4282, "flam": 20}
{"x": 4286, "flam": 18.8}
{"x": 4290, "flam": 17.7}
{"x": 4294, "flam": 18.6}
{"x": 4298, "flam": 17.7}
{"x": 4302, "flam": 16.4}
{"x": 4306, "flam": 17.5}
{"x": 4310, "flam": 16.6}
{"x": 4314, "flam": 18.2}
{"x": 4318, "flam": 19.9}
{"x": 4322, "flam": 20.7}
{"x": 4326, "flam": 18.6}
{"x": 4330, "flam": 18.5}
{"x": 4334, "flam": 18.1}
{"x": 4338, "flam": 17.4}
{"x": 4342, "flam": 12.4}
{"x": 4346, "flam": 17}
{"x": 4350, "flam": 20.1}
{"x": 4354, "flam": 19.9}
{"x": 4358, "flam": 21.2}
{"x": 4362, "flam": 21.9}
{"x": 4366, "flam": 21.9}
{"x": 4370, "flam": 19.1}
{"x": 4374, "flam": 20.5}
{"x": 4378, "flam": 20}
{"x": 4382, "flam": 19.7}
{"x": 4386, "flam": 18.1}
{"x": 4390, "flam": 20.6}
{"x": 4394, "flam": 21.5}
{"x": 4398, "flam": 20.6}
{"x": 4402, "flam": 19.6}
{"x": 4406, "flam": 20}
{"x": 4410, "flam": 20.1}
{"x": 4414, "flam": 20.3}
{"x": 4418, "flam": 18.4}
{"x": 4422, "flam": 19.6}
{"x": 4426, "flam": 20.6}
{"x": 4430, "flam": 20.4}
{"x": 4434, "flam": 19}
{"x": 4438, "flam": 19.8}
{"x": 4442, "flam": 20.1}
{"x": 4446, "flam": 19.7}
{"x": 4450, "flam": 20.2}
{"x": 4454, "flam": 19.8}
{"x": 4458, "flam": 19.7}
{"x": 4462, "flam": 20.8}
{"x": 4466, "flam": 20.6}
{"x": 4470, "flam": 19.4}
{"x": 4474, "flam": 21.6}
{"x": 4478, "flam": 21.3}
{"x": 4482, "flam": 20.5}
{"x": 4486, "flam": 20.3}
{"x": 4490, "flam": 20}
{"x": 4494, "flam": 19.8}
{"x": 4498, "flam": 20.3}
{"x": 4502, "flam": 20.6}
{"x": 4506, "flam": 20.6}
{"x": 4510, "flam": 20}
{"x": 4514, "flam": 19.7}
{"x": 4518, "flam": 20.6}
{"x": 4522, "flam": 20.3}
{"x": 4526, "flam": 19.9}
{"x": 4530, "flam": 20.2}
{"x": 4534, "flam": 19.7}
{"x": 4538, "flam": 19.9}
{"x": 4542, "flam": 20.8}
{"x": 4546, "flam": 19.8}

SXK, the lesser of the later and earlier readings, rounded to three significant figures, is 19.9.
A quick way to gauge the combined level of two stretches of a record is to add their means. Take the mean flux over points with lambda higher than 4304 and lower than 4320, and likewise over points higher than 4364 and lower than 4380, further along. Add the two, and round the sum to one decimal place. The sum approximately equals 38.4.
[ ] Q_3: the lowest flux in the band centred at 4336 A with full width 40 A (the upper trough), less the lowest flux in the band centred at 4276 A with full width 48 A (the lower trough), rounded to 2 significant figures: -5.3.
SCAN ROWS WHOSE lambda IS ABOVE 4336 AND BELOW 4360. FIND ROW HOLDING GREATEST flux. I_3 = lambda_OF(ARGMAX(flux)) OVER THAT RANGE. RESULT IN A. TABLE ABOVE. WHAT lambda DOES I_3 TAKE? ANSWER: 4358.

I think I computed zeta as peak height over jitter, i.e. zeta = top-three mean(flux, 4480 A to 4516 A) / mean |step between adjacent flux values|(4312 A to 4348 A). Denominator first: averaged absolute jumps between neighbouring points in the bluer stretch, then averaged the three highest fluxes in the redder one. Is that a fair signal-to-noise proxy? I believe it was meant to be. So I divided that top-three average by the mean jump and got 11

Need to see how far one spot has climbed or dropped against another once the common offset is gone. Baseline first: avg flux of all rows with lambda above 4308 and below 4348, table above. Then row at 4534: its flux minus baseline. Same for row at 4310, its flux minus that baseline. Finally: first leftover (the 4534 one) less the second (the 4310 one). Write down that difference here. 3.1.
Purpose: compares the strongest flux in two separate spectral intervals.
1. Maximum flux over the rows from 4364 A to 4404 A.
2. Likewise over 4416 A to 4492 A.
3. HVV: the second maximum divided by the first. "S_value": 0.99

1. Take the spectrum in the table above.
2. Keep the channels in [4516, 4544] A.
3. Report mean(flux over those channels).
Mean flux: 20.2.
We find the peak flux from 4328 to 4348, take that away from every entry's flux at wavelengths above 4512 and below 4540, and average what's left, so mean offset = 1.5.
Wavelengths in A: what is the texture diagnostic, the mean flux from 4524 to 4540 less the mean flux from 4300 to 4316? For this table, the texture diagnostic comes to 2.75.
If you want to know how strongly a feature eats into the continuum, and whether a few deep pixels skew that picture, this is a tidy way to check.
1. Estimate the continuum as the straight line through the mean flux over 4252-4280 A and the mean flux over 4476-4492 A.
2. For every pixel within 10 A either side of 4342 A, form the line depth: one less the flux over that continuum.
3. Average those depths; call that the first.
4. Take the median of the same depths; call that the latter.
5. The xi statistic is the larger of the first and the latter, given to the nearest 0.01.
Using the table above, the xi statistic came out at 0.14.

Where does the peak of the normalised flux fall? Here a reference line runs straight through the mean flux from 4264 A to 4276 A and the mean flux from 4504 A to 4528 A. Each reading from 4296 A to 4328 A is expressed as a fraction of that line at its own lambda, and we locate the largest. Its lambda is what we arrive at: 4322 A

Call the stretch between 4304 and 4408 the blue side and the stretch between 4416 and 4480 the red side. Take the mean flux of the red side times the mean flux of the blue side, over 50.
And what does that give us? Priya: 7.7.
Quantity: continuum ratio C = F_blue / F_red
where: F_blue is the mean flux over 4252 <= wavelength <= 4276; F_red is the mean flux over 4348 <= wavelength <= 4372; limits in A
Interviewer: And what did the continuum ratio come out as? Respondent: 0.94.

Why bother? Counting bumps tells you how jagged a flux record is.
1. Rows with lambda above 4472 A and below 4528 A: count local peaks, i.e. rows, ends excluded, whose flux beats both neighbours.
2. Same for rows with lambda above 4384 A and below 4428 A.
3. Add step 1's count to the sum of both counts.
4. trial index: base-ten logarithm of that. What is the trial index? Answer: 0.6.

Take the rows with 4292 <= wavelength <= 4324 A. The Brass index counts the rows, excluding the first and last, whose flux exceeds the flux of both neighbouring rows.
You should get 1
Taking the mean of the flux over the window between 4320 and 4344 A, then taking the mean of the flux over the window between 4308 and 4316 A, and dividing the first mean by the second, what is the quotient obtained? 1.012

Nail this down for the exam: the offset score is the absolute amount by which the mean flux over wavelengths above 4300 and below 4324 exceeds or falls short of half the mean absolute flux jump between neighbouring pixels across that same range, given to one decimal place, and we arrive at 17.6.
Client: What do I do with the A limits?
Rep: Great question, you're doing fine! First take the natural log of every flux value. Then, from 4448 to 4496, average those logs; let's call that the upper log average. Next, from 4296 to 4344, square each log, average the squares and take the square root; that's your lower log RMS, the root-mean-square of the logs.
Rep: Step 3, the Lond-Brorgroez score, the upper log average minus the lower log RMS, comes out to 0.14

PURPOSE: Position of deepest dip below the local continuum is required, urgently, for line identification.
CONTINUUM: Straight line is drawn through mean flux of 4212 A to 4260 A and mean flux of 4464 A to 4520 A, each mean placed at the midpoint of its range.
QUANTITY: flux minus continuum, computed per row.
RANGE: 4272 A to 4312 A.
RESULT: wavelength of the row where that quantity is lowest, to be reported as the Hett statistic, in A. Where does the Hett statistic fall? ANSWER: 4302 A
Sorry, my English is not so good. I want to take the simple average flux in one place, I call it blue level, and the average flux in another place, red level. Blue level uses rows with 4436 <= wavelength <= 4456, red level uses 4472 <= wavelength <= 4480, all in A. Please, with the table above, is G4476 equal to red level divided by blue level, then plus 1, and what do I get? 2.08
